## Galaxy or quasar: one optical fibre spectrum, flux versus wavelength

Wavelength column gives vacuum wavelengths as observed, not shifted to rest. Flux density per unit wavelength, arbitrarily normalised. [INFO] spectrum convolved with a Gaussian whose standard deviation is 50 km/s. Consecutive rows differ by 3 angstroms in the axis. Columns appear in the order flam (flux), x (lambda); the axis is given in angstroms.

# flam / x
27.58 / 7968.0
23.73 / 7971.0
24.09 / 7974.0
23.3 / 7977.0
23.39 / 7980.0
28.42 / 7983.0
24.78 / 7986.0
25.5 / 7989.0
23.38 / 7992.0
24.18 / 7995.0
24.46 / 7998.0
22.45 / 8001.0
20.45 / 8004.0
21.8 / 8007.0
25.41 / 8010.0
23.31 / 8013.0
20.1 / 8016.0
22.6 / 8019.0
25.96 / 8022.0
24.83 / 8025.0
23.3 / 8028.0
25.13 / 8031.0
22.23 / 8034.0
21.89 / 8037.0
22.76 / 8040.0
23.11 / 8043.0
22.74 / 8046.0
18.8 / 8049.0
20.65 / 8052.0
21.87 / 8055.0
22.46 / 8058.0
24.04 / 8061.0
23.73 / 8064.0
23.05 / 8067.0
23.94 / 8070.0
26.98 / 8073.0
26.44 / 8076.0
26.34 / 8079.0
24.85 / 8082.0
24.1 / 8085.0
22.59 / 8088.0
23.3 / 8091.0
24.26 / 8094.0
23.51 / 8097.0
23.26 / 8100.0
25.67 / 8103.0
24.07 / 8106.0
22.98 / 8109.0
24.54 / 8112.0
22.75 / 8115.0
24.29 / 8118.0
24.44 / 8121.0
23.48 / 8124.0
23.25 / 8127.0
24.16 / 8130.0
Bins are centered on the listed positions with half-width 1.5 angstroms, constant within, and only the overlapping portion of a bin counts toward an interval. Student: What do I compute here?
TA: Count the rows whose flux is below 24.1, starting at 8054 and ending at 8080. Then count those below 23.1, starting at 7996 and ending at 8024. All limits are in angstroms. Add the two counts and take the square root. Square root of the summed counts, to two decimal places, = 3.32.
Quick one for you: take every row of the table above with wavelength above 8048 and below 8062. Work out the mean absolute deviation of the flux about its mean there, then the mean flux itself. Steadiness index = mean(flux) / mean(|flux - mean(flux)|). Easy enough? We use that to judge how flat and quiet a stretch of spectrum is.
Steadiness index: 14.7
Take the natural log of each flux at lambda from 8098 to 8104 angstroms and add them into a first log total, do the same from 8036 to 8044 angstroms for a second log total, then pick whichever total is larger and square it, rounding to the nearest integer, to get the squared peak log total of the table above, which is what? 87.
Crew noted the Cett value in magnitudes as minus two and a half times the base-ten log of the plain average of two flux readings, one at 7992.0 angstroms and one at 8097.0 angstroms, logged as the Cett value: -3.43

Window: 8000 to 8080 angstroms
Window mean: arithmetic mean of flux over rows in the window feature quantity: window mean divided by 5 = 4.64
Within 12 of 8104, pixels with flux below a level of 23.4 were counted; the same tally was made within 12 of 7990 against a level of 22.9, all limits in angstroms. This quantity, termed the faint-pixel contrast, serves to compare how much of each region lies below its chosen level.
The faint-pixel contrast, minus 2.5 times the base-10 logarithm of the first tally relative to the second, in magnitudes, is -1.2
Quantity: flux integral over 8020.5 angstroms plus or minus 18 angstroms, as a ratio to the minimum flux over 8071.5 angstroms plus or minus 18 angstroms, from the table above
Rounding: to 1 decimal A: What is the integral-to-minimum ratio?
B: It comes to 38.0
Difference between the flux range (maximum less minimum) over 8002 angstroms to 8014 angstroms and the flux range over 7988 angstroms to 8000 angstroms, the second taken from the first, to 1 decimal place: 2.8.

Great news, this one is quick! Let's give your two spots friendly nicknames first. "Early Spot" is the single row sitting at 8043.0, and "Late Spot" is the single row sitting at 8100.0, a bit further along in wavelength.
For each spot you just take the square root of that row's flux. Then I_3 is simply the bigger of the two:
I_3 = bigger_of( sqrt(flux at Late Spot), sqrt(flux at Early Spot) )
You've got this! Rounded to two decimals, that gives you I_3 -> 4.82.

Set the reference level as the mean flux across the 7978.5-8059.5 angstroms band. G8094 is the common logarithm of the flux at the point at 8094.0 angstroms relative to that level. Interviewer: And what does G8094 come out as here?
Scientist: 0.020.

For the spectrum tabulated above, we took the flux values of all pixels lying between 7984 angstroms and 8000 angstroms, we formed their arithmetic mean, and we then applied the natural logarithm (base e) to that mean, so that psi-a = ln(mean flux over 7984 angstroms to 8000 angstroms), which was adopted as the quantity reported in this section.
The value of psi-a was 3.20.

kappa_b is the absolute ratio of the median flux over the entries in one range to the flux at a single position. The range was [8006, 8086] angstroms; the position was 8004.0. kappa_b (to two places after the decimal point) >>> 1.14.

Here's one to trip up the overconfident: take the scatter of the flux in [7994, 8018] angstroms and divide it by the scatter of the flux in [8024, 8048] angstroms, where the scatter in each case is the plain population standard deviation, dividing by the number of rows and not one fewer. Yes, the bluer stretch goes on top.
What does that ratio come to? 1.65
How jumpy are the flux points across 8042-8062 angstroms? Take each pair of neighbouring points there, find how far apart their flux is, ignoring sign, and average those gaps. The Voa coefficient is 1.6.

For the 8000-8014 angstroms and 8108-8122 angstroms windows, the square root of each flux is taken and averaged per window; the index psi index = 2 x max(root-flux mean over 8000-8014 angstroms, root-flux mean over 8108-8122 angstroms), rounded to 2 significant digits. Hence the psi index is 9.8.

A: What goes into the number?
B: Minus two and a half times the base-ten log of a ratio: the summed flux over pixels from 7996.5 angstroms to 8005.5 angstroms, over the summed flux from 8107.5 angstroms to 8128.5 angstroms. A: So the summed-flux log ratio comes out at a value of 1.0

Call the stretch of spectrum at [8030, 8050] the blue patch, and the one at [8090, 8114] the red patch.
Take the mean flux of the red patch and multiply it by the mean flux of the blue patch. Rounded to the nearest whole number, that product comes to 536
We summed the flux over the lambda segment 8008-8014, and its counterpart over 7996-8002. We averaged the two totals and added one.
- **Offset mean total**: 48.8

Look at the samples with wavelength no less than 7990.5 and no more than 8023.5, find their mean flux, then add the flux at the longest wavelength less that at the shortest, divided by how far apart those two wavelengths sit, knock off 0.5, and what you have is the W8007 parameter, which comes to 22.7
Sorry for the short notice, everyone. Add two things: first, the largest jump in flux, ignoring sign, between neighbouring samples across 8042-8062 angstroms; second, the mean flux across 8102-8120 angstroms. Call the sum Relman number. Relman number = 28.0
